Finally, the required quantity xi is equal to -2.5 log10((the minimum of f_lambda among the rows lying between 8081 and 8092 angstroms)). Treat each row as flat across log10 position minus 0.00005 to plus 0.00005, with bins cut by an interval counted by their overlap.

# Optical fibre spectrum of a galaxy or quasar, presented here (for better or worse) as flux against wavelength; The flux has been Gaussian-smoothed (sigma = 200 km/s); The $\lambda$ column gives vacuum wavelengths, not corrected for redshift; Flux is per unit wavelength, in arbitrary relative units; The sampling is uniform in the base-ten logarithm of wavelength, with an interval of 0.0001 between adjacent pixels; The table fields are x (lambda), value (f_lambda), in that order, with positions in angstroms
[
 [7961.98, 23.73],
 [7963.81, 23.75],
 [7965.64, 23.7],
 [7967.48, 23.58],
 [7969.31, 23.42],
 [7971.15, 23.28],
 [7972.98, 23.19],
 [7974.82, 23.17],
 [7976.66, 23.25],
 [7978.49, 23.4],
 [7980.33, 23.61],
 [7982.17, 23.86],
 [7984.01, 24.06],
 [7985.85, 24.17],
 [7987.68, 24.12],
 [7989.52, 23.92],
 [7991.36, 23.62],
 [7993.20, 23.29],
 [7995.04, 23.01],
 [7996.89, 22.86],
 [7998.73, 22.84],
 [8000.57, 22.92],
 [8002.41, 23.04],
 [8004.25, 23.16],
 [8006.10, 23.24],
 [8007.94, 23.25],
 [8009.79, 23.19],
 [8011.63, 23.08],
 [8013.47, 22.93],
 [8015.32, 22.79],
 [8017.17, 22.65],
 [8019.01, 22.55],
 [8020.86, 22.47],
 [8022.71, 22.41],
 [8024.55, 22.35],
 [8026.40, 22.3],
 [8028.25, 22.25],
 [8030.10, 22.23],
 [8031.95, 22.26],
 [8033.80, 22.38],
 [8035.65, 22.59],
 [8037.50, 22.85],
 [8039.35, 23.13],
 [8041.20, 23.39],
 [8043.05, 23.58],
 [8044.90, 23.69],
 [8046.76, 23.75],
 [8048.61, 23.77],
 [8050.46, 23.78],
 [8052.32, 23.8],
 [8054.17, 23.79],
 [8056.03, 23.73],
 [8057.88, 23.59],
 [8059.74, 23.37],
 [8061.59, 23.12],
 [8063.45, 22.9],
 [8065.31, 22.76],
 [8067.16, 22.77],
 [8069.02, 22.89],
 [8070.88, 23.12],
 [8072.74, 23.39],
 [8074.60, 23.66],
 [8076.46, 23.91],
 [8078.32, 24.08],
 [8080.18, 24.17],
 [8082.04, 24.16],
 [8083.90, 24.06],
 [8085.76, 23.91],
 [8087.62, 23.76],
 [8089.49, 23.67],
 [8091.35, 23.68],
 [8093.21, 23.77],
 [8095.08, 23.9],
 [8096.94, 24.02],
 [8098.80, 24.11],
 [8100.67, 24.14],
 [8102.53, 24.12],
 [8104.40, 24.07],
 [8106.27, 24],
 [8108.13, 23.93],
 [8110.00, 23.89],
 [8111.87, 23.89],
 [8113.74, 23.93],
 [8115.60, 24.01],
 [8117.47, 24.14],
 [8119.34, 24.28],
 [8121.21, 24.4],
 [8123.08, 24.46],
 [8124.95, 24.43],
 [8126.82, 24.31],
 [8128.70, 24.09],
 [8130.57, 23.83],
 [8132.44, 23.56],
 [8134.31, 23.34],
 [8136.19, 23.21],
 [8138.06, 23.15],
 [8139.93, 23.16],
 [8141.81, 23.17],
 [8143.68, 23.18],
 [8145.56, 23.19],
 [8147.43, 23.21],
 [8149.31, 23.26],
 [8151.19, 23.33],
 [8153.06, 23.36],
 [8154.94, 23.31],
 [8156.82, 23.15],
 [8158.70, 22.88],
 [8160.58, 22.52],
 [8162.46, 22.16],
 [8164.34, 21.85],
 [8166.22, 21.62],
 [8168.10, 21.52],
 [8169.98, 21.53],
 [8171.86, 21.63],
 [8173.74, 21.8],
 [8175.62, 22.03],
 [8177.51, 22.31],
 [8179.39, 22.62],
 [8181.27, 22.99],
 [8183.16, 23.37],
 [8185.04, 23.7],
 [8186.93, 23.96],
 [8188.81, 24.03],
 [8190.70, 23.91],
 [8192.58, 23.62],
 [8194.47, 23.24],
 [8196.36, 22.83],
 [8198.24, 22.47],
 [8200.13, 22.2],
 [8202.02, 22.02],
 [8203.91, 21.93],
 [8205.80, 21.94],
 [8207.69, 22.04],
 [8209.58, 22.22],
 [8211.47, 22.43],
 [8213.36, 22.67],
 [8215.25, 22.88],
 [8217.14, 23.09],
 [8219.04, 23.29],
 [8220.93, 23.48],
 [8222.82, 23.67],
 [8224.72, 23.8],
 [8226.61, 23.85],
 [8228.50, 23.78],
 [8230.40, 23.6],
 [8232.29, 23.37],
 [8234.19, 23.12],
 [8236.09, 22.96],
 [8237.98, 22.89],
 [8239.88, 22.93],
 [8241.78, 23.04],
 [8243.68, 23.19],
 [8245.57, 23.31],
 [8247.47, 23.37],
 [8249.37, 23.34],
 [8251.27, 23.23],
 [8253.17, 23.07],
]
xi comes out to -3.435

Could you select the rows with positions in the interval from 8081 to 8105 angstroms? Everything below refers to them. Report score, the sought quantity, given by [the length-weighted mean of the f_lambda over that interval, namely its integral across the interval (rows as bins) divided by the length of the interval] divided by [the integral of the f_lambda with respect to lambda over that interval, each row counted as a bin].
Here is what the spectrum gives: 0.04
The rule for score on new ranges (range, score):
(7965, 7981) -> 0.06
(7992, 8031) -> 0.03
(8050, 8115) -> 0.02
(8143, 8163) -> 0.05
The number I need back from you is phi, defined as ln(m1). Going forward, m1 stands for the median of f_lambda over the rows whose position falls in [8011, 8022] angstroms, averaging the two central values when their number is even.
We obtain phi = 3.12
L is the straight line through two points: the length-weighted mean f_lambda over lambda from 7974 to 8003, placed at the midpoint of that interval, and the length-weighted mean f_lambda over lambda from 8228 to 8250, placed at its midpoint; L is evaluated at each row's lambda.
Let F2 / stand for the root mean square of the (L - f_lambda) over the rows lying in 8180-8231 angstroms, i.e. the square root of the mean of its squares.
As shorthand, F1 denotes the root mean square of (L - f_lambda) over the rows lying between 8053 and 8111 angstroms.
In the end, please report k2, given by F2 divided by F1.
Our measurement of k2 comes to 1.31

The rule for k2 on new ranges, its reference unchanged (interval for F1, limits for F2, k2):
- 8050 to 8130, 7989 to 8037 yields 1.16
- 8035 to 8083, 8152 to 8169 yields 2.29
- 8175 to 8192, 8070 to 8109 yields 0.82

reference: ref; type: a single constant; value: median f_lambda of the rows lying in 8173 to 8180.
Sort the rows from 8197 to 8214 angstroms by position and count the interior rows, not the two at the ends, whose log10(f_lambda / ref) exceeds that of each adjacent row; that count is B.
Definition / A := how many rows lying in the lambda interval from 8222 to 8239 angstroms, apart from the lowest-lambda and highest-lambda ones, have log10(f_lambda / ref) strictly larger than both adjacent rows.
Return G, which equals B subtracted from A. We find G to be 1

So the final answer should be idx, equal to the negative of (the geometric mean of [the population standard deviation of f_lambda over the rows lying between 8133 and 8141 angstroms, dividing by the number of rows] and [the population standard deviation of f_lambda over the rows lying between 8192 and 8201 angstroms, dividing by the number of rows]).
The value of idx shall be -0.20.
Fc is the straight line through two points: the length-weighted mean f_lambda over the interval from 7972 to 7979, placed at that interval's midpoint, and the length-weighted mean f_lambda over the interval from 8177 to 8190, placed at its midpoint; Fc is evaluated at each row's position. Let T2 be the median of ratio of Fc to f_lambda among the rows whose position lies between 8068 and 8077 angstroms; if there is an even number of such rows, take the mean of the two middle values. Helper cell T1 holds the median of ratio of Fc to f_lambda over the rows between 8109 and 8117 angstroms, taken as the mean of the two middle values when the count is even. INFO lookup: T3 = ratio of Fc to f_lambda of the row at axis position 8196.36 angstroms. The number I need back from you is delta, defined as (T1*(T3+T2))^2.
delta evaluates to 3.9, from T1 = 0.97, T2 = 1.00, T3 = 1.02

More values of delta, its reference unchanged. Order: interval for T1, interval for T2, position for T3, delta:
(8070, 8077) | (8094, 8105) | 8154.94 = 3.8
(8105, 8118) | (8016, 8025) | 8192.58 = 3.9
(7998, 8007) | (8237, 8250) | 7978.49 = 4.1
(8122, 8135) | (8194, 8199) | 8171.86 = 4.1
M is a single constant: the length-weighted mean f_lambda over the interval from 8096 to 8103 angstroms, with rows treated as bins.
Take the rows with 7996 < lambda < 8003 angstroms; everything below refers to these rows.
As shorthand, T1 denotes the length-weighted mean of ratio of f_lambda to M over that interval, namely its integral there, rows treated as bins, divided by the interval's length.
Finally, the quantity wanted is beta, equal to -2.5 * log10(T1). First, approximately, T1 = 0.95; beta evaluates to 0.06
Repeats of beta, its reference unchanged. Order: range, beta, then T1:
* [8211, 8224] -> 0.05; 0.96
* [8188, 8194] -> 0.02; 0.99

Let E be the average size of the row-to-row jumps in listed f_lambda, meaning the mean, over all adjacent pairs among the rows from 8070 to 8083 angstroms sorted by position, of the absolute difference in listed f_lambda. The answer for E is 0.18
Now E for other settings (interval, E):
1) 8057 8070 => 0.16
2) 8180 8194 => 0.24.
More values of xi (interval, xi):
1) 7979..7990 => -3.433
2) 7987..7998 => -3.398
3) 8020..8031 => -3.367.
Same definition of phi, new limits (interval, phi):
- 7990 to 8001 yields 3.13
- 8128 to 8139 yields 3.15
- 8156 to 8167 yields 3.11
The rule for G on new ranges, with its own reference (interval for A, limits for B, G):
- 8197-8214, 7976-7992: -1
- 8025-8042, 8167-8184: 0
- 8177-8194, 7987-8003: 1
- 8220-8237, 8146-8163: 0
